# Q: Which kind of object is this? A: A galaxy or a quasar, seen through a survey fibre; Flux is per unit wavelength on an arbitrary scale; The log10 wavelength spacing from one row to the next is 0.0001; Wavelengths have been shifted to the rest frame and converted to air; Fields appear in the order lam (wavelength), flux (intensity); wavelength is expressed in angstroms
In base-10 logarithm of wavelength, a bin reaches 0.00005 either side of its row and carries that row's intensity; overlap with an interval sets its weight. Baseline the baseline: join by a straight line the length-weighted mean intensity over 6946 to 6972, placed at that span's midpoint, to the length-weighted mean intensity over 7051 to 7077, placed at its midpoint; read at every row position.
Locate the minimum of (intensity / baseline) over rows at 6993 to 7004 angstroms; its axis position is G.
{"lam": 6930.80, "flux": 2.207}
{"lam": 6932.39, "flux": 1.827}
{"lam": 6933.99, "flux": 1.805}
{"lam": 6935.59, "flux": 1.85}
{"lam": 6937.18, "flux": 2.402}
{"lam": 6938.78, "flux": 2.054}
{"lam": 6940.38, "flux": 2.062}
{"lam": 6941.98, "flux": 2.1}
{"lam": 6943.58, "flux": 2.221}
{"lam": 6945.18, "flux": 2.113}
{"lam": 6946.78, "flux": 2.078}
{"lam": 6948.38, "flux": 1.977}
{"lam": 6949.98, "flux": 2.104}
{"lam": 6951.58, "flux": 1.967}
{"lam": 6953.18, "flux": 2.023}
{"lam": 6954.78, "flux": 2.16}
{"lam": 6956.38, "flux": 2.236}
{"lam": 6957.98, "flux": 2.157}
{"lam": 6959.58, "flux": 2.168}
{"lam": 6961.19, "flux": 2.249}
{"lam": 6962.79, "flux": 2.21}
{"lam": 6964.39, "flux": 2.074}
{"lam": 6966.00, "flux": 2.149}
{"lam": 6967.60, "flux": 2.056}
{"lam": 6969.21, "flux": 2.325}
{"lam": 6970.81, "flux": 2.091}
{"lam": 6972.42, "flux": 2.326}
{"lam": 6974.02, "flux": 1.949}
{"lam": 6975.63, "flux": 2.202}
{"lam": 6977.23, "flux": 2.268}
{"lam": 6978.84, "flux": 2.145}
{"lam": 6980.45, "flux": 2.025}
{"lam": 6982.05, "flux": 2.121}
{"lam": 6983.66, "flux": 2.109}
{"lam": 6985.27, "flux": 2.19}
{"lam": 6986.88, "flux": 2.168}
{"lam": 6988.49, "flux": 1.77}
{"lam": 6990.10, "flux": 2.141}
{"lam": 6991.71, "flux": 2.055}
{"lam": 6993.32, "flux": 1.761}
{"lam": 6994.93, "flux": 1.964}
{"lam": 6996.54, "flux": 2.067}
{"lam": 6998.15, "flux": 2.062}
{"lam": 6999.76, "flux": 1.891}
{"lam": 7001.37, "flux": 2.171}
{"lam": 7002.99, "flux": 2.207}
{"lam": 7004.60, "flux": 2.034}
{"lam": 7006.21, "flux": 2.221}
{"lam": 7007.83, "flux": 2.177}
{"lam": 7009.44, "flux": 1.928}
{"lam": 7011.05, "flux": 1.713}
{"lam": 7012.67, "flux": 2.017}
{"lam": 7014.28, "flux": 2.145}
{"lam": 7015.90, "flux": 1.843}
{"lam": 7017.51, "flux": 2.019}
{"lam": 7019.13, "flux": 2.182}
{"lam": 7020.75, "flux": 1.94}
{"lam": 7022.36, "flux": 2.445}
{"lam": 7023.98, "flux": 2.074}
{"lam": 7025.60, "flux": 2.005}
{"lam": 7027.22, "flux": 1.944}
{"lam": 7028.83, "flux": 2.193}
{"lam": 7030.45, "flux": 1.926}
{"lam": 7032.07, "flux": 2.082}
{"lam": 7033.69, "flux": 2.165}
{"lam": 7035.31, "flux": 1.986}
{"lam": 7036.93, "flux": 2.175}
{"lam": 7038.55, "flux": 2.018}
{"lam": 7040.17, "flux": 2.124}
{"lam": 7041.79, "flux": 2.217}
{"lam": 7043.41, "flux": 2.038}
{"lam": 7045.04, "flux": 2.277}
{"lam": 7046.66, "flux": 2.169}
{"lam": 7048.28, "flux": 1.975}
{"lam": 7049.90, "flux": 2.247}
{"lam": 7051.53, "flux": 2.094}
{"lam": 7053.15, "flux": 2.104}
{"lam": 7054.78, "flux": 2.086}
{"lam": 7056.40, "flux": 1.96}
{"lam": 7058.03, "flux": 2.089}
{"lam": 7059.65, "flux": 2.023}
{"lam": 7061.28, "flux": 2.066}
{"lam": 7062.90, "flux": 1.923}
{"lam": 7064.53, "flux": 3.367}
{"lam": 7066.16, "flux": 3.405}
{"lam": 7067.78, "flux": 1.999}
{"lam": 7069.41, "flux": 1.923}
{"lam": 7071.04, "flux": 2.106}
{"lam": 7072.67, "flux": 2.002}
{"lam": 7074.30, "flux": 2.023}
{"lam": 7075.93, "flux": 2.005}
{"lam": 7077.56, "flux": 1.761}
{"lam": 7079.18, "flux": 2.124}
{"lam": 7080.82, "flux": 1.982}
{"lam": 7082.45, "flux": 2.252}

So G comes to 6993.32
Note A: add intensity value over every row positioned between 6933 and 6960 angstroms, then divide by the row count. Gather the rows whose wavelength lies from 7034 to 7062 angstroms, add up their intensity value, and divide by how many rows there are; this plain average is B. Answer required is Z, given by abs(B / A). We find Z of 1.00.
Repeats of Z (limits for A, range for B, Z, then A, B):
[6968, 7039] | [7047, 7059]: 1.00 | 2.07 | 2.08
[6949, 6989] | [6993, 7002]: 0.93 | 2.13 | 1.99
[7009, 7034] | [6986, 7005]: 0.99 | 2.04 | 2.02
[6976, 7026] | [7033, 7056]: 1.03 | 2.06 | 2.12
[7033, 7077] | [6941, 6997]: 0.97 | 2.17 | 2.11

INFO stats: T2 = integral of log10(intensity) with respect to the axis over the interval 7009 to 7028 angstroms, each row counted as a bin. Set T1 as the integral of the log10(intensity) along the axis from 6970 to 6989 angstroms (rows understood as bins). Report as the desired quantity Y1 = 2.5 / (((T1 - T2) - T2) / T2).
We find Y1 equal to -2.68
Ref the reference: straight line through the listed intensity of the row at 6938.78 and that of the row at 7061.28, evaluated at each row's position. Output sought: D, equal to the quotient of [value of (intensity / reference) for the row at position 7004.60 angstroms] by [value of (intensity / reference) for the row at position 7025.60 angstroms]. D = 1.02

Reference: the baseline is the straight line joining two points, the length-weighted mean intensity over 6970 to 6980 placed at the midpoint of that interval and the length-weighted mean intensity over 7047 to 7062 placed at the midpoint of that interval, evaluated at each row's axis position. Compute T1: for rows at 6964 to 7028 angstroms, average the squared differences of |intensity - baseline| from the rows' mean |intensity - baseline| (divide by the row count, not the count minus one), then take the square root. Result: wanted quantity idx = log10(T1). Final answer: -0.98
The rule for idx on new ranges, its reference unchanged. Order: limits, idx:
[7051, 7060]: -1.46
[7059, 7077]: -0.31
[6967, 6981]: -1.23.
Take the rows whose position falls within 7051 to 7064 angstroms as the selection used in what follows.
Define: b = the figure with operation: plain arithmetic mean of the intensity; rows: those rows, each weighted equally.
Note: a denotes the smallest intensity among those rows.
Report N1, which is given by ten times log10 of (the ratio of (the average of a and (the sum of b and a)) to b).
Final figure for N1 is 1.59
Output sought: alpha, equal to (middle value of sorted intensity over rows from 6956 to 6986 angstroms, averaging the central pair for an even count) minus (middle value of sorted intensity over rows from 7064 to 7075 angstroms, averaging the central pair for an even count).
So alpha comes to 0.13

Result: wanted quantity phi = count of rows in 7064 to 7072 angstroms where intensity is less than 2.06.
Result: 2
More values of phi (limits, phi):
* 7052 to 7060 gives 2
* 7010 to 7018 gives 4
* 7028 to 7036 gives 2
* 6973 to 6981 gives 2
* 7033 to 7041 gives 2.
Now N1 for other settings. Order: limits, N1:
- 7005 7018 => 1.31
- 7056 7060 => 1.67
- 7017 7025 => 1.49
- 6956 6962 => 1.70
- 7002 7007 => 1.60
